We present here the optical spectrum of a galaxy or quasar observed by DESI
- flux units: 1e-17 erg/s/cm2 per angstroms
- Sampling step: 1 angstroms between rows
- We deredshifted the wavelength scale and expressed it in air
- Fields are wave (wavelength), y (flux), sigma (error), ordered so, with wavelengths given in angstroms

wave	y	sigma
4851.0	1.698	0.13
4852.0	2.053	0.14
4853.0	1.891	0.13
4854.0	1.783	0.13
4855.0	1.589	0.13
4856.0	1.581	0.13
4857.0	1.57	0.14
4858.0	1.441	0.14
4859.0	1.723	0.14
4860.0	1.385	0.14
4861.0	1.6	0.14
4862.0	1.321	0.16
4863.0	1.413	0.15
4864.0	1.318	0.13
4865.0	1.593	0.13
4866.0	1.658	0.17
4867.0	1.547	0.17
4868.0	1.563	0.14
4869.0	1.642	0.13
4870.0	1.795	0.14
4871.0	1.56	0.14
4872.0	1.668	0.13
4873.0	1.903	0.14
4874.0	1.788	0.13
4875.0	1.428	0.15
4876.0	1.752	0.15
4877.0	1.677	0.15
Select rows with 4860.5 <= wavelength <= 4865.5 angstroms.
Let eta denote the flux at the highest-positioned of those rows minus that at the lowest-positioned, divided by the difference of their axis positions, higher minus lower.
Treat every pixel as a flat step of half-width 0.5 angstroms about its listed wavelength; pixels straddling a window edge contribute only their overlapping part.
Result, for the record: 0.00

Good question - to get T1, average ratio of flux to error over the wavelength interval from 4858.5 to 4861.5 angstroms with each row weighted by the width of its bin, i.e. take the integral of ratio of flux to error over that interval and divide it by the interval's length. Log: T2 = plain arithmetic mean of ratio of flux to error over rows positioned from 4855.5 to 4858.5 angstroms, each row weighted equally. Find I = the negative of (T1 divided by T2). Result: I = -1.00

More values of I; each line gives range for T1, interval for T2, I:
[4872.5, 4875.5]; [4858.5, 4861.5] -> -1.10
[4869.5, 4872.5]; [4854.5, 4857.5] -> -1.03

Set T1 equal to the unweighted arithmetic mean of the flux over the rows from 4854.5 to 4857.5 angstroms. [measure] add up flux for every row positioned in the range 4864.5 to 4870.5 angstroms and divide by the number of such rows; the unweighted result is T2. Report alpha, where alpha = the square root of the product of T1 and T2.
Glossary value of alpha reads 1.61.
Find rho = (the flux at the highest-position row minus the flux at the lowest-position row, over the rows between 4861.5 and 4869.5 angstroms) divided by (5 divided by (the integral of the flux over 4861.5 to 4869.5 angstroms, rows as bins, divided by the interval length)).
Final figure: 0.10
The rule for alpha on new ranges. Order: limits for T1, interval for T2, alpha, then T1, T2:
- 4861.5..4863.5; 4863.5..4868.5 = 1.45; 1.37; 1.54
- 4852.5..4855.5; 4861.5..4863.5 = 1.55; 1.75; 1.37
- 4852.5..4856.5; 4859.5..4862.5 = 1.57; 1.71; 1.44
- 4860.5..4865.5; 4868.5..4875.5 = 1.56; 1.45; 1.68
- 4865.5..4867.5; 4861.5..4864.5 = 1.47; 1.60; 1.35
